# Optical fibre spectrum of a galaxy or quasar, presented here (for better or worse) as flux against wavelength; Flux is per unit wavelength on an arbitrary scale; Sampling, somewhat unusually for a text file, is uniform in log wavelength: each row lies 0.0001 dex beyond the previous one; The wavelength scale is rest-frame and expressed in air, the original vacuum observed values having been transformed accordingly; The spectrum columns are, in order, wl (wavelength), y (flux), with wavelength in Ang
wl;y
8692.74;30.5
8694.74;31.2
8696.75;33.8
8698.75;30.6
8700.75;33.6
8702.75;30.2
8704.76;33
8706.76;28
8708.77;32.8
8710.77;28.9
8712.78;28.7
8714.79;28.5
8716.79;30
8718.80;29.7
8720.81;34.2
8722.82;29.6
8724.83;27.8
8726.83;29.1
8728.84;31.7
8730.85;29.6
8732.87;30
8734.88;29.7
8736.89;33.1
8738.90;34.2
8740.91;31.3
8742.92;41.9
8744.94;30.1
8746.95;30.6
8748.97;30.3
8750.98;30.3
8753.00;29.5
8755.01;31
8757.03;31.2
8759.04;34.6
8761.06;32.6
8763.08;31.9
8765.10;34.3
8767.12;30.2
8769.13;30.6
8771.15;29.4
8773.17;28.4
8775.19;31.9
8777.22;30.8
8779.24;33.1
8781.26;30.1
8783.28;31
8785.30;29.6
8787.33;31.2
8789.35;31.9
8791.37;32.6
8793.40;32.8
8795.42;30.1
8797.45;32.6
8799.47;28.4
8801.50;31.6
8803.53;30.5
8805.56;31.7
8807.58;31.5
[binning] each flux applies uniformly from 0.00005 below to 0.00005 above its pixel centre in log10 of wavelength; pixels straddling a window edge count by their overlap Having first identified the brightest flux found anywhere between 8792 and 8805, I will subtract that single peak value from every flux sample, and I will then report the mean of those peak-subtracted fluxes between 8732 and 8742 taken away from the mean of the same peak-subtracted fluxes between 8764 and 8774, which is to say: -1.1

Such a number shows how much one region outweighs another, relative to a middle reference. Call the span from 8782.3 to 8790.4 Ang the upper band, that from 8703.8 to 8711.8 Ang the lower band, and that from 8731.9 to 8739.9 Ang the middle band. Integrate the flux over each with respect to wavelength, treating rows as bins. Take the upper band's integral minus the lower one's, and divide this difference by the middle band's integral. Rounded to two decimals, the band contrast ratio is 0.02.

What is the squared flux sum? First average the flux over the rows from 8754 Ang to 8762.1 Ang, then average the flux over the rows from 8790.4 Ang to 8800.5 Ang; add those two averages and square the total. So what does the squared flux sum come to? 4051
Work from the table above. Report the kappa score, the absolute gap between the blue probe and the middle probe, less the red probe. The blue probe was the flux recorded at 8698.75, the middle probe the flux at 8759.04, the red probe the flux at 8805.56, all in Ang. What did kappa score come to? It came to -27.7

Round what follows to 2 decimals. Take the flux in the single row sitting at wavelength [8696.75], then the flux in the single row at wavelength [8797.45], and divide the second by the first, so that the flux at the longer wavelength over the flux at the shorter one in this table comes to 0.96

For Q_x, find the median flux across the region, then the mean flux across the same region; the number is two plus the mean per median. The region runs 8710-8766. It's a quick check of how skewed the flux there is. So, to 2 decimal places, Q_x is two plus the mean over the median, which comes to 3.03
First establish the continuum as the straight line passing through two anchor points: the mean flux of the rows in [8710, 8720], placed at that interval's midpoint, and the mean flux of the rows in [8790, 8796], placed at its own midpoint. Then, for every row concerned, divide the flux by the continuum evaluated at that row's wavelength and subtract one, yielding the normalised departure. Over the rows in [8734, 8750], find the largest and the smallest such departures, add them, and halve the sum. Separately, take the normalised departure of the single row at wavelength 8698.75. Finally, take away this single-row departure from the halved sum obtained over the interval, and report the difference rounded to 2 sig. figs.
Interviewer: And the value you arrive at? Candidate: 0.12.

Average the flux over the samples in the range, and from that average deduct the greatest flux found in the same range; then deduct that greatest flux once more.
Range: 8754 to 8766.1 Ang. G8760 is -36.6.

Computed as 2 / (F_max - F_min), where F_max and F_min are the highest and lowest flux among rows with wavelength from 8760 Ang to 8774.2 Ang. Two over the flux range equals 0.34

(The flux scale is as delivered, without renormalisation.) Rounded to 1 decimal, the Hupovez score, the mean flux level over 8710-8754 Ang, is 30.9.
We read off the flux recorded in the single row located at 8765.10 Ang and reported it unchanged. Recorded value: 34.3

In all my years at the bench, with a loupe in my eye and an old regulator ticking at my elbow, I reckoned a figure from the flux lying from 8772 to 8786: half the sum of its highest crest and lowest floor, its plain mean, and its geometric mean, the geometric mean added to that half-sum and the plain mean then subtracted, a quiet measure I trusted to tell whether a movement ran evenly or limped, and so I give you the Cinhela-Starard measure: 30.7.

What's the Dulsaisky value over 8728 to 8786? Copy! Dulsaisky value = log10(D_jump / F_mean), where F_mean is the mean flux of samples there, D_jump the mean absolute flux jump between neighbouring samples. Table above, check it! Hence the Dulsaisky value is -1.14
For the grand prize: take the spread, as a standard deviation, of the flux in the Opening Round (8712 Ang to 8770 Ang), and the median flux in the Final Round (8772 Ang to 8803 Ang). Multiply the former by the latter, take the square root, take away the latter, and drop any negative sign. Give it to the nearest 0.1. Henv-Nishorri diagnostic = 22.0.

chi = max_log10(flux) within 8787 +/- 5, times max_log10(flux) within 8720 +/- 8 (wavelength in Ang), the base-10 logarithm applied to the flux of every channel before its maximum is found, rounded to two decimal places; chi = 2.32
